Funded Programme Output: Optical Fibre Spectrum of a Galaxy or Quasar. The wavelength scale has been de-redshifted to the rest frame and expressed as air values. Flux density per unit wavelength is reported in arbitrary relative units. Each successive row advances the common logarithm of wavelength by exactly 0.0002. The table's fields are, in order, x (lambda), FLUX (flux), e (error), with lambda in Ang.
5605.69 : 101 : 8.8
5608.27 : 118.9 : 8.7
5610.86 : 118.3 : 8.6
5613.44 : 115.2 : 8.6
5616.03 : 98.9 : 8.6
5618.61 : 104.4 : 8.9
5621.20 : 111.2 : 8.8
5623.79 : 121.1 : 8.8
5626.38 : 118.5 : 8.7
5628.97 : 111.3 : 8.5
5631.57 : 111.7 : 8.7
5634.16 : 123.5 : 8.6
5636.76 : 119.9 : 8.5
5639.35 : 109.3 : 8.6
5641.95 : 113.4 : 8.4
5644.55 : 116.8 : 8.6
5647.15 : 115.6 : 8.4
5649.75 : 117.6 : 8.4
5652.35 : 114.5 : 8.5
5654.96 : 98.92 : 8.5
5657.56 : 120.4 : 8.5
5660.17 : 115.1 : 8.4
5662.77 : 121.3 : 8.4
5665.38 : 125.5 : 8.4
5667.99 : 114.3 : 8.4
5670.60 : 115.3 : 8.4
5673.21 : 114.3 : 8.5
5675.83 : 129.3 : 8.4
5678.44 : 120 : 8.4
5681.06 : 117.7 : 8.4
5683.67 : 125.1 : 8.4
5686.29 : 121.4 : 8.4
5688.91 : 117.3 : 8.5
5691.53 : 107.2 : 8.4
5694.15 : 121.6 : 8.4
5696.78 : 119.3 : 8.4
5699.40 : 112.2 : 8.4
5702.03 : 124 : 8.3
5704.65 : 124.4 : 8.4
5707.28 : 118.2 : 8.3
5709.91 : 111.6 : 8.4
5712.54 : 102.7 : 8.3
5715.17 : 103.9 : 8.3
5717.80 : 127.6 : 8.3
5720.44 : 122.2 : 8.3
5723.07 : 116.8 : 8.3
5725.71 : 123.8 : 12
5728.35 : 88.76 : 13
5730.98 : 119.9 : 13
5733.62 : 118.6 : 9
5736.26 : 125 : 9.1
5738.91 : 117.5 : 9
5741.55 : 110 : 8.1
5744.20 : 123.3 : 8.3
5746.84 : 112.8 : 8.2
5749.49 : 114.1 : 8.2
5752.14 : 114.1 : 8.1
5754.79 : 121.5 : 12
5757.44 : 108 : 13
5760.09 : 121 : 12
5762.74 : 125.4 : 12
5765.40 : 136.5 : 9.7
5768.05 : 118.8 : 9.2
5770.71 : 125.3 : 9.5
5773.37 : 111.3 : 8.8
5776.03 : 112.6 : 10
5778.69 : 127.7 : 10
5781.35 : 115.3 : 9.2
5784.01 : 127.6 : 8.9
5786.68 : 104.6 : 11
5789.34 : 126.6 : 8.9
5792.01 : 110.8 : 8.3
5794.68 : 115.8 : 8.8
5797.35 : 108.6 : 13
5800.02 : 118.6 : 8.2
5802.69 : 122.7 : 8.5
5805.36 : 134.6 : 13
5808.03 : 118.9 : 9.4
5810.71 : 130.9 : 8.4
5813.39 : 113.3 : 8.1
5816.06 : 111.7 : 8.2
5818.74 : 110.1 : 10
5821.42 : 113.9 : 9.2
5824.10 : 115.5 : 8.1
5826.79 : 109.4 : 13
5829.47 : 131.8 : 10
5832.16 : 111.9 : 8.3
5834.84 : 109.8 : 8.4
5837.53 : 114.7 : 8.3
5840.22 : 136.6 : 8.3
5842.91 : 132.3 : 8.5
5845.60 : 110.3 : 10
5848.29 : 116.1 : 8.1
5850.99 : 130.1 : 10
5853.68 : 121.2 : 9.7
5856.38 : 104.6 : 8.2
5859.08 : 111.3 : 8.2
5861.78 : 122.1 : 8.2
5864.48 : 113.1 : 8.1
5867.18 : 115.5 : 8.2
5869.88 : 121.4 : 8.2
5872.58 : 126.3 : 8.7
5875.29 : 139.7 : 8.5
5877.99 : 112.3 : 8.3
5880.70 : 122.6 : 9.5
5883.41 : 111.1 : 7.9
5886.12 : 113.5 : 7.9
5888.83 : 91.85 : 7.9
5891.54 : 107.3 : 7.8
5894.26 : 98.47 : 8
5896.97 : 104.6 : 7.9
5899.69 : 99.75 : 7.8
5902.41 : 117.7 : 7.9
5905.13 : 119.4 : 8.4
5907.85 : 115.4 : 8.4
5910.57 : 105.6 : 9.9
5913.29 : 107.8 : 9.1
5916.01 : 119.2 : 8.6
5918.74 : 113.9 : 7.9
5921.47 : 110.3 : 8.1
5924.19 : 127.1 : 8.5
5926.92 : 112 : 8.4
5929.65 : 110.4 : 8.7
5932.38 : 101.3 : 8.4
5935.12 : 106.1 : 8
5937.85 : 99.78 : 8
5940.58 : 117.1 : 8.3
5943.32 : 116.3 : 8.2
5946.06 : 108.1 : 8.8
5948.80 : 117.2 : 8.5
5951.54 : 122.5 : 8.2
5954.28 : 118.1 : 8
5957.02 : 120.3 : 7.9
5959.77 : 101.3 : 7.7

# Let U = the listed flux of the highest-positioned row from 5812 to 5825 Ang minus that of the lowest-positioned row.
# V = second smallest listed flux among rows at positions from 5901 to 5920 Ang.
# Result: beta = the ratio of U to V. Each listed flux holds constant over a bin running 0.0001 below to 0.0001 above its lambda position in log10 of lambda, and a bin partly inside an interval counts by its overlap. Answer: 0.02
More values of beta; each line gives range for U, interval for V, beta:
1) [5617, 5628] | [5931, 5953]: 0.14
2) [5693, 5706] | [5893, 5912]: 0.03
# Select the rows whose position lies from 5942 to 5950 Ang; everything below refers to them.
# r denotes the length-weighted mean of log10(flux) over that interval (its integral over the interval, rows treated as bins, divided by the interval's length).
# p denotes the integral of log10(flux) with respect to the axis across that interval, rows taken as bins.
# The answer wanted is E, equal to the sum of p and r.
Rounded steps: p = 16.4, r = 2.05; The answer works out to 18.5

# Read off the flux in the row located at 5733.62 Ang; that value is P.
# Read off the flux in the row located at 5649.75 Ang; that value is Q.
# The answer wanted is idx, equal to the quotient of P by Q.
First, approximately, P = 118.6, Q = 117.6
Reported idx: 1.01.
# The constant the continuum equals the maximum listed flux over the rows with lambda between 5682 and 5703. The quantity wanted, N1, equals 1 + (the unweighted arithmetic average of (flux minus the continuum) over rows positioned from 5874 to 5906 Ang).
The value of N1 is -12.6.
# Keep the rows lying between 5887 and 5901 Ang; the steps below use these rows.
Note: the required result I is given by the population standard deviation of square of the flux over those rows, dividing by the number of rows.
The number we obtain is 1064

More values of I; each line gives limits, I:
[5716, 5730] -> 2990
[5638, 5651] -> 675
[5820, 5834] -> 1924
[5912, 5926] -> 1619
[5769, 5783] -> 1614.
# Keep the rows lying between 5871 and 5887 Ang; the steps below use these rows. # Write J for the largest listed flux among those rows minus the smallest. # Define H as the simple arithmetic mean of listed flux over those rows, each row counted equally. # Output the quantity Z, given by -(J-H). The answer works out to 92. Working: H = 121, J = 29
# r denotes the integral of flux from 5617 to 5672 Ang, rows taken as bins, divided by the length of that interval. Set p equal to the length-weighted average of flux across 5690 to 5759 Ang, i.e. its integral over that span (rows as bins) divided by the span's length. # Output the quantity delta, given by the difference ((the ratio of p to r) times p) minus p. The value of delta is 1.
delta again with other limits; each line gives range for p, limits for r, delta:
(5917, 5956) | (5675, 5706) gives -6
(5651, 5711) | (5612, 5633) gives 6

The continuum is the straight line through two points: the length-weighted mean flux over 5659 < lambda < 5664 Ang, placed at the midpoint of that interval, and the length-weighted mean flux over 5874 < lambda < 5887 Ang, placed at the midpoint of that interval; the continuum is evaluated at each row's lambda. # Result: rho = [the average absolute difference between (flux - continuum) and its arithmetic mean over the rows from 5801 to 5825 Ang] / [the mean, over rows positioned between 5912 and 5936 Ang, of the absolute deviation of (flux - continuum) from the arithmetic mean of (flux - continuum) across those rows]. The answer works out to 1.28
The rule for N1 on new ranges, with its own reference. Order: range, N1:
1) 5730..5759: -7.3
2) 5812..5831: -9.0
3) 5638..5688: -7.0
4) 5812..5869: -7.2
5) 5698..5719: -8.5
